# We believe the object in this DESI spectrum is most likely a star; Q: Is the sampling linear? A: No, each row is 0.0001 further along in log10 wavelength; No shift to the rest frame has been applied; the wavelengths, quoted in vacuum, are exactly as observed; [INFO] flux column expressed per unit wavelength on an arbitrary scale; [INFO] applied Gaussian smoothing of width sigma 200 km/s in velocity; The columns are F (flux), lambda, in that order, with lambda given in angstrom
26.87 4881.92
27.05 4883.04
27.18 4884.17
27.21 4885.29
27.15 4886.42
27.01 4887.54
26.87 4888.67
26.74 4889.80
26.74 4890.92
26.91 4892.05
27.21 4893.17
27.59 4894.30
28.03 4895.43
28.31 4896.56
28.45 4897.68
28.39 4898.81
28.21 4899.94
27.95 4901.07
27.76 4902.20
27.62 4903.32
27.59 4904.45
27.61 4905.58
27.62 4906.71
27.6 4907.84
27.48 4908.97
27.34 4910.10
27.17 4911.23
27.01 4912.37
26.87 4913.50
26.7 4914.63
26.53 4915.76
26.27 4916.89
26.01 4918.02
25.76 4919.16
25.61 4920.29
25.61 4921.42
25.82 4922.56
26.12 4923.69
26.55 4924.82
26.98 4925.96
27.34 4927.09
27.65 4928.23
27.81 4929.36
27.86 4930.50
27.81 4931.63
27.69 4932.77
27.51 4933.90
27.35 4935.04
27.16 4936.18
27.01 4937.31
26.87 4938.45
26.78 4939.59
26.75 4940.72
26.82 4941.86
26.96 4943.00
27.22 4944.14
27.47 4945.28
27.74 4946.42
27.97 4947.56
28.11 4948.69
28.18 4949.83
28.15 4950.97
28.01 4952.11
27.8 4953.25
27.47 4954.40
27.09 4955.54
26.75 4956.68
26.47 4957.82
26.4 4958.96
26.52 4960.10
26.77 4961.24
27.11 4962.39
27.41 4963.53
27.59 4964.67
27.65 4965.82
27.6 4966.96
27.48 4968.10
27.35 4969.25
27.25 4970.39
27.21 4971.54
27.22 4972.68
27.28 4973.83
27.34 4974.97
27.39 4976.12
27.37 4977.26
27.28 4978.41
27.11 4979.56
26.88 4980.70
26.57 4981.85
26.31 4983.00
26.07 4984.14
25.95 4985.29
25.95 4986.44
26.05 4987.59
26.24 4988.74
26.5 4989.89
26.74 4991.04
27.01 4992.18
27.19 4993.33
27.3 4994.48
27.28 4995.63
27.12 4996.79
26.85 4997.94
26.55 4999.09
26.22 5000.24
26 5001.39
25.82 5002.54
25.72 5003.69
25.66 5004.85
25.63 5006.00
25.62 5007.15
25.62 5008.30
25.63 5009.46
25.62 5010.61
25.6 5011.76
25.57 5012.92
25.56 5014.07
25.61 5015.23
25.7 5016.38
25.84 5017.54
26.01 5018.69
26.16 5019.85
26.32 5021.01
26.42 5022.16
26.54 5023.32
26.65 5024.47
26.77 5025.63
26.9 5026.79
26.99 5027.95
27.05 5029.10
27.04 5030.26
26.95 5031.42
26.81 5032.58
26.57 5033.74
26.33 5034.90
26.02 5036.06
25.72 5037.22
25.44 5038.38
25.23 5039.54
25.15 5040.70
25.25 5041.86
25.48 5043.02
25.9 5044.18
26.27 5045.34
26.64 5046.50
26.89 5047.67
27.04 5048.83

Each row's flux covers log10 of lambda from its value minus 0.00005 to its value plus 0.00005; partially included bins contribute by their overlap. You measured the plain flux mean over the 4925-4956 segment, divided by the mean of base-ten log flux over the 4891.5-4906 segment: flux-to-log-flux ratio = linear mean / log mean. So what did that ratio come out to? 19.0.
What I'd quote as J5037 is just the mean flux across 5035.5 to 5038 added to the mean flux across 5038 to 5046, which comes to 51.4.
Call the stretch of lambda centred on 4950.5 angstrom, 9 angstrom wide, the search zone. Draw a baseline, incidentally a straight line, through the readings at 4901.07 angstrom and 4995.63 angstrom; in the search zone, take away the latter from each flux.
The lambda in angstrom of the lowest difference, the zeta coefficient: 4954.40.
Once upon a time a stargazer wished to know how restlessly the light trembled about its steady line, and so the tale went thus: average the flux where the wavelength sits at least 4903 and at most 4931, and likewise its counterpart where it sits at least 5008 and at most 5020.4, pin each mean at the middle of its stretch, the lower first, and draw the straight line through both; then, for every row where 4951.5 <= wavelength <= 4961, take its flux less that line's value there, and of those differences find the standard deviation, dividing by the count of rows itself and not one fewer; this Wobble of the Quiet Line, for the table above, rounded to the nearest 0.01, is 0.56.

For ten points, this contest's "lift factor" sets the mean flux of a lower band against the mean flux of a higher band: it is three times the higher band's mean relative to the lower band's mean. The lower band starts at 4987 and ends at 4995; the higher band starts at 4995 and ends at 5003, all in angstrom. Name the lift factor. 2.981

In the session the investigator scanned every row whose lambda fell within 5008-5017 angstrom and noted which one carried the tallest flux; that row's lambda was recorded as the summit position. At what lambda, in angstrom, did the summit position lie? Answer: 5016.38 angstrom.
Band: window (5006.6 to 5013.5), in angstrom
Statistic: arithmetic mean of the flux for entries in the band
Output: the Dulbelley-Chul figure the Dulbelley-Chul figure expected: 25.6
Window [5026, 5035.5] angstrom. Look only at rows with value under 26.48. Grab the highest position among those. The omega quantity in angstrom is 5034.90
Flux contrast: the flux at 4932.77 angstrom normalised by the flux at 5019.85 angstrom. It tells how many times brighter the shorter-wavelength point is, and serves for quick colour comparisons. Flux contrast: 1.06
